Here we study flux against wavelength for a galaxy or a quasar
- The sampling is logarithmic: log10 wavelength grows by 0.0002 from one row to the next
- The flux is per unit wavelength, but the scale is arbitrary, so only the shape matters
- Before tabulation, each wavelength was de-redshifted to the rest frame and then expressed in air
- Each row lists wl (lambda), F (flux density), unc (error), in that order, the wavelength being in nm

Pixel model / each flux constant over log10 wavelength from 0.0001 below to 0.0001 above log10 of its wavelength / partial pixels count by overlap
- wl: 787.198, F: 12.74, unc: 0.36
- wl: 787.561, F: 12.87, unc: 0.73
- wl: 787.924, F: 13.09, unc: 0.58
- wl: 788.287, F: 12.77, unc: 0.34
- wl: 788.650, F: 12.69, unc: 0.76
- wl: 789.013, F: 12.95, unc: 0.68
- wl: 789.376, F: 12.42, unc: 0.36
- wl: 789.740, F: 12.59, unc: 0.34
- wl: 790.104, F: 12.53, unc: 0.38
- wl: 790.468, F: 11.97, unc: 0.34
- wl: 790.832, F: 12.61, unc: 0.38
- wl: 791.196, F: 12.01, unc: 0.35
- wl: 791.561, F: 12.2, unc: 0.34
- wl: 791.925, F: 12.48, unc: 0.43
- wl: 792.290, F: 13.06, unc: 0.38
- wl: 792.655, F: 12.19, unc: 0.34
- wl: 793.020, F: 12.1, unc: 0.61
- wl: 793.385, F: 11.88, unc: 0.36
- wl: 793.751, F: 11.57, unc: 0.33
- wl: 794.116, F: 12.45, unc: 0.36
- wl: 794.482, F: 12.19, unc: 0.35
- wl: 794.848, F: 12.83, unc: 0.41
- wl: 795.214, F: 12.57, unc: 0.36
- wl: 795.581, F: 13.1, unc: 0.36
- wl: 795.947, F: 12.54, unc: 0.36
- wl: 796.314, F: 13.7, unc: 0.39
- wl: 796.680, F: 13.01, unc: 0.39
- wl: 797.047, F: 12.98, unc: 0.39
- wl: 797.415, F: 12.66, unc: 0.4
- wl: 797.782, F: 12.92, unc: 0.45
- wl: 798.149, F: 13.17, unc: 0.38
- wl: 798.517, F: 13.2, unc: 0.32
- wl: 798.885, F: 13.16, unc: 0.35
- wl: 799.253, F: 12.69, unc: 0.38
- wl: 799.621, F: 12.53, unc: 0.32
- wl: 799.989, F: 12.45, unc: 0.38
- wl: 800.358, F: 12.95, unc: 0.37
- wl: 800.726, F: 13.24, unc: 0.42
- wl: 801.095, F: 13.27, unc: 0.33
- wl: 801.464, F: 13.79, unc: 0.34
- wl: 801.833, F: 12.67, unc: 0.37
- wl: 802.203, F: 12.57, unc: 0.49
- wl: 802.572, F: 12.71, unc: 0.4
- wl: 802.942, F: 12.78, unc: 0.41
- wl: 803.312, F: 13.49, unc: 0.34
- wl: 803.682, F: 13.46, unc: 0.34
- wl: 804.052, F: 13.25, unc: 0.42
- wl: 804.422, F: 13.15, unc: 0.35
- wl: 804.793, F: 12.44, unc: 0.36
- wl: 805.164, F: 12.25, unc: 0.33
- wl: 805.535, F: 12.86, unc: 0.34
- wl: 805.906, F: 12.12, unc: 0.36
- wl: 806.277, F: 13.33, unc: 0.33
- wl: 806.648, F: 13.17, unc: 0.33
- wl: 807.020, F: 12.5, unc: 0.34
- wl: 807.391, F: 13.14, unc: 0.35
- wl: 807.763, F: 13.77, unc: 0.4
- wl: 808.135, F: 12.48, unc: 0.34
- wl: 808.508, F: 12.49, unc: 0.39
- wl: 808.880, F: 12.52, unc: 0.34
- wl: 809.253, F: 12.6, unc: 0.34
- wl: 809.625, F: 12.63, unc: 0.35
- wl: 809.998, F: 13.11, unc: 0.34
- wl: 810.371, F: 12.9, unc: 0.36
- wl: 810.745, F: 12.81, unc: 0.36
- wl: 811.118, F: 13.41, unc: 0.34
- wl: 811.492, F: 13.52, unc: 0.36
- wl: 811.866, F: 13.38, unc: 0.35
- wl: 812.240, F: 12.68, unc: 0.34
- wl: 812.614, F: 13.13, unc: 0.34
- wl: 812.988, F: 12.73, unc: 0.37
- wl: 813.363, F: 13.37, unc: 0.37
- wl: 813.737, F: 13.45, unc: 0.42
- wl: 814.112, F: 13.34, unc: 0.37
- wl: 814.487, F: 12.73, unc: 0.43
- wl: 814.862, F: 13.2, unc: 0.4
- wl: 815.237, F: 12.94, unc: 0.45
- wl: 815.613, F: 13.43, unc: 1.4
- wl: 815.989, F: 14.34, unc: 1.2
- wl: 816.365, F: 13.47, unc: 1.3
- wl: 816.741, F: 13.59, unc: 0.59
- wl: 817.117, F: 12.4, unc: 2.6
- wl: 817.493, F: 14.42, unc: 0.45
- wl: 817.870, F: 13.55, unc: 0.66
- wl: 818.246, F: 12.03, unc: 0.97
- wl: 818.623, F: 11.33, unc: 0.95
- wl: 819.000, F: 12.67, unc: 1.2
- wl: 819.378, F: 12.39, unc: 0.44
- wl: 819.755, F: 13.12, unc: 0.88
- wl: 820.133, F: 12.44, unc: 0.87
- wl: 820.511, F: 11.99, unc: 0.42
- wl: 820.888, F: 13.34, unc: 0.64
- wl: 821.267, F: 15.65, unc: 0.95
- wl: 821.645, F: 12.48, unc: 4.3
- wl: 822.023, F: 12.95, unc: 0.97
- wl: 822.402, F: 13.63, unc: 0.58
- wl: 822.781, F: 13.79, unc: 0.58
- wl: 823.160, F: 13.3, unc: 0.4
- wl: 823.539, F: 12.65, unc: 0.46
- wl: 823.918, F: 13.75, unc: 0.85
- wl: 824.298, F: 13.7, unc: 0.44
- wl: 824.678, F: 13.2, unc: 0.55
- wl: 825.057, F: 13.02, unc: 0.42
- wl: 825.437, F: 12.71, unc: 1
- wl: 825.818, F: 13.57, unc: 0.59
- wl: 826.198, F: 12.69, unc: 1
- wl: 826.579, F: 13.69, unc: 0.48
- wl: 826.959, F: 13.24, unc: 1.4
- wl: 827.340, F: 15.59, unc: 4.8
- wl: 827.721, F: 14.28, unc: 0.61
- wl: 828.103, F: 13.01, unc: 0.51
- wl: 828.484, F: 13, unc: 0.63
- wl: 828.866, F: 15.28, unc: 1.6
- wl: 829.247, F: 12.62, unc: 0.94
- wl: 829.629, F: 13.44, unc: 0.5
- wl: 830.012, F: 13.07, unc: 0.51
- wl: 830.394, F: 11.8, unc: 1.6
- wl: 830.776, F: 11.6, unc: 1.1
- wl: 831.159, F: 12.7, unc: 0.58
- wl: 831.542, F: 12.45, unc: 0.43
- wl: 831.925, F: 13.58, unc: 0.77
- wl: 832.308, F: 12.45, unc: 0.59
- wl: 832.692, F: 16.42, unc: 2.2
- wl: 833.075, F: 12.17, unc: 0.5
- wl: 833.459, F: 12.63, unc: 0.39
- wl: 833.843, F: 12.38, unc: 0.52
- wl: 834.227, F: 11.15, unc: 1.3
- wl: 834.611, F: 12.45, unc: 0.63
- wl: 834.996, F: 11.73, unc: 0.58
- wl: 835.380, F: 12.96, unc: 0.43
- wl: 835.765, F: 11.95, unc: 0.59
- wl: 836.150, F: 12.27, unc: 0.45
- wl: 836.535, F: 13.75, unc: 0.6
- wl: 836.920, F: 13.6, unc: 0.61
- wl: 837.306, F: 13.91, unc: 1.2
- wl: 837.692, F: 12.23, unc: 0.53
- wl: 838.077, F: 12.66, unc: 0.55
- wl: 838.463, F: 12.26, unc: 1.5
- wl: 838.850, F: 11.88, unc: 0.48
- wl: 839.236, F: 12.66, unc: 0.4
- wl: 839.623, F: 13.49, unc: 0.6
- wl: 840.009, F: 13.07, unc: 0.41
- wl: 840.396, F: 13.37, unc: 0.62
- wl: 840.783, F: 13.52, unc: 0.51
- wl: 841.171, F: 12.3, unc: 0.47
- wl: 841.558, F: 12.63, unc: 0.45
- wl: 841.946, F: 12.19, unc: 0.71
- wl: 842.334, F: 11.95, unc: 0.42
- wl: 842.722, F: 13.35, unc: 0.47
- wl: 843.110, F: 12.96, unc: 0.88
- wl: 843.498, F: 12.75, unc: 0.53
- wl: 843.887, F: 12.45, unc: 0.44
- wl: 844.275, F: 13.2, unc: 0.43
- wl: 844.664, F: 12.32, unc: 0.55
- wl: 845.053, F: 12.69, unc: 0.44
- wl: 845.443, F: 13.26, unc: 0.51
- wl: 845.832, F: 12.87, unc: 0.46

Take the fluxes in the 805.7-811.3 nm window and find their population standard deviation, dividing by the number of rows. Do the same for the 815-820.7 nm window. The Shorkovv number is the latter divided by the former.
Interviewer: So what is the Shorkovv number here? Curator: 2.0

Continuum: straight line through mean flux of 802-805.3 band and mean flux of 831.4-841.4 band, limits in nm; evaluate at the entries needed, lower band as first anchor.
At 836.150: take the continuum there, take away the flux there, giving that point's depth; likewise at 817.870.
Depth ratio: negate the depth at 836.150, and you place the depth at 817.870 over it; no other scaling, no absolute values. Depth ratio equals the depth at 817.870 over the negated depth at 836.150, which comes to 1.2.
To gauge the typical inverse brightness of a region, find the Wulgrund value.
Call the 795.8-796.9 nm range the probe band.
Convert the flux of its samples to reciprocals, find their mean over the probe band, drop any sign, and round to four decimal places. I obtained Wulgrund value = 0.0765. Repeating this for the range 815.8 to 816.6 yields 0.0720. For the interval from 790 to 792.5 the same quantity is 0.0807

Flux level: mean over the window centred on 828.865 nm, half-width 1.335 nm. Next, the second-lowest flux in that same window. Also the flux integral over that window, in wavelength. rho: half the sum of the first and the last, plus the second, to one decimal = 37.8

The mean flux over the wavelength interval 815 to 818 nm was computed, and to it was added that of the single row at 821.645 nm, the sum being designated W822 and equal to 26.0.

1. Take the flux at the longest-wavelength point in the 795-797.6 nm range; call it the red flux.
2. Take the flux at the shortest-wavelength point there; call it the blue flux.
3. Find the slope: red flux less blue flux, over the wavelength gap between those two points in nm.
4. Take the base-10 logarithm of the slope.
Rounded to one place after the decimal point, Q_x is -1.4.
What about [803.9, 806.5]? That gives -1.4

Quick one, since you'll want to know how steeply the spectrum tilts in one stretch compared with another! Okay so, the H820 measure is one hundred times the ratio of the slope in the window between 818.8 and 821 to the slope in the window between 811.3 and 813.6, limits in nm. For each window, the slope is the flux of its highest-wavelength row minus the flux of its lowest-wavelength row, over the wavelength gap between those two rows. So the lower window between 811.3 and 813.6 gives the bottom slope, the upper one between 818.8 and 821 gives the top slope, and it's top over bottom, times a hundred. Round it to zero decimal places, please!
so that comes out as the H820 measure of -443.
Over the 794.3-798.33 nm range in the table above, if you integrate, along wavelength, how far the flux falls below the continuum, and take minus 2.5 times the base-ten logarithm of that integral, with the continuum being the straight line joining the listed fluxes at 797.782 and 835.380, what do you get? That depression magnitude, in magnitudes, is 2.0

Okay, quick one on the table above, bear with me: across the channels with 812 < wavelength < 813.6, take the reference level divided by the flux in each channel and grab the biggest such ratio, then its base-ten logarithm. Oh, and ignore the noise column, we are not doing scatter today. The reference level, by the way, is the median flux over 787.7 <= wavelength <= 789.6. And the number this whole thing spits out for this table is 0.003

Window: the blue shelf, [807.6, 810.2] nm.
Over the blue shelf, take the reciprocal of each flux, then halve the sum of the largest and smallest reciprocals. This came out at 0.0764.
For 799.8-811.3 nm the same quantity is 0.0775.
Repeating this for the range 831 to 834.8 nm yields 0.0753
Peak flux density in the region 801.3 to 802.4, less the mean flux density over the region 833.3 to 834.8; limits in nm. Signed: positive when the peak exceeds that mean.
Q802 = 1.6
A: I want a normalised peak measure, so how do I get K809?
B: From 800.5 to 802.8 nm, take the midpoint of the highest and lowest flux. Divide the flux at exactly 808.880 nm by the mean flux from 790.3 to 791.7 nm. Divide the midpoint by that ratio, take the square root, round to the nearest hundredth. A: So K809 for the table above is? 3.58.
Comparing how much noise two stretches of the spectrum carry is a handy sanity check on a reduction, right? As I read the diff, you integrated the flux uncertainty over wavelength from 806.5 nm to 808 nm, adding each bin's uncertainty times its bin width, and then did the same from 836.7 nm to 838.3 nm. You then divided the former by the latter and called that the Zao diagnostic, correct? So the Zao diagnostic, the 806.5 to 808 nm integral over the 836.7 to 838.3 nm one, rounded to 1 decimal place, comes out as 0.5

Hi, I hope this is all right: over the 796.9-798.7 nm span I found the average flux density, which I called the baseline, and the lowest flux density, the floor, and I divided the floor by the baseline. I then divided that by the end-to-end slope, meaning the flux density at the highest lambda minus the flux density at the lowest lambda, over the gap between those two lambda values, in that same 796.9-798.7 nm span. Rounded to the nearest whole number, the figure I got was 7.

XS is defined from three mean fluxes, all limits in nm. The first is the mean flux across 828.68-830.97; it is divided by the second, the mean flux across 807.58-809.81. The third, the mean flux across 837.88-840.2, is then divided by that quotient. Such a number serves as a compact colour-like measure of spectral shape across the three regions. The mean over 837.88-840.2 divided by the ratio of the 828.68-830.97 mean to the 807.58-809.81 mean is 12.5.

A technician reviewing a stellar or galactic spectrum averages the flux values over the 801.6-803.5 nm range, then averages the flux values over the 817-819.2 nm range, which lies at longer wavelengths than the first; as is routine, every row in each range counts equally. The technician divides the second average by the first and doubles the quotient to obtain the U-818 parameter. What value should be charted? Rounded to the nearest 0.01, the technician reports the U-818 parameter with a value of 1.98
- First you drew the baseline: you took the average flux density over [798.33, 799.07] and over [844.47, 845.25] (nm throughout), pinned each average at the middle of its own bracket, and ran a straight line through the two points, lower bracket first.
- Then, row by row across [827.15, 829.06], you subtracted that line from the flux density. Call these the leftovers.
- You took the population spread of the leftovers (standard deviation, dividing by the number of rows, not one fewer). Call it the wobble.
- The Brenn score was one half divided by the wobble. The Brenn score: 0.5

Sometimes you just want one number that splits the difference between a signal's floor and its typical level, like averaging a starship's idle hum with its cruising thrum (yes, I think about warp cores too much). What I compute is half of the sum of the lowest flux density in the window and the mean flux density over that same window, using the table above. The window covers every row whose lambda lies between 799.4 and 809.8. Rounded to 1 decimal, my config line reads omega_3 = 12.5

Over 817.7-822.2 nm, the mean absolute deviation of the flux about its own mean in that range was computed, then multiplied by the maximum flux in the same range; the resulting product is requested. 12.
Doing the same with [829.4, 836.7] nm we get 12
